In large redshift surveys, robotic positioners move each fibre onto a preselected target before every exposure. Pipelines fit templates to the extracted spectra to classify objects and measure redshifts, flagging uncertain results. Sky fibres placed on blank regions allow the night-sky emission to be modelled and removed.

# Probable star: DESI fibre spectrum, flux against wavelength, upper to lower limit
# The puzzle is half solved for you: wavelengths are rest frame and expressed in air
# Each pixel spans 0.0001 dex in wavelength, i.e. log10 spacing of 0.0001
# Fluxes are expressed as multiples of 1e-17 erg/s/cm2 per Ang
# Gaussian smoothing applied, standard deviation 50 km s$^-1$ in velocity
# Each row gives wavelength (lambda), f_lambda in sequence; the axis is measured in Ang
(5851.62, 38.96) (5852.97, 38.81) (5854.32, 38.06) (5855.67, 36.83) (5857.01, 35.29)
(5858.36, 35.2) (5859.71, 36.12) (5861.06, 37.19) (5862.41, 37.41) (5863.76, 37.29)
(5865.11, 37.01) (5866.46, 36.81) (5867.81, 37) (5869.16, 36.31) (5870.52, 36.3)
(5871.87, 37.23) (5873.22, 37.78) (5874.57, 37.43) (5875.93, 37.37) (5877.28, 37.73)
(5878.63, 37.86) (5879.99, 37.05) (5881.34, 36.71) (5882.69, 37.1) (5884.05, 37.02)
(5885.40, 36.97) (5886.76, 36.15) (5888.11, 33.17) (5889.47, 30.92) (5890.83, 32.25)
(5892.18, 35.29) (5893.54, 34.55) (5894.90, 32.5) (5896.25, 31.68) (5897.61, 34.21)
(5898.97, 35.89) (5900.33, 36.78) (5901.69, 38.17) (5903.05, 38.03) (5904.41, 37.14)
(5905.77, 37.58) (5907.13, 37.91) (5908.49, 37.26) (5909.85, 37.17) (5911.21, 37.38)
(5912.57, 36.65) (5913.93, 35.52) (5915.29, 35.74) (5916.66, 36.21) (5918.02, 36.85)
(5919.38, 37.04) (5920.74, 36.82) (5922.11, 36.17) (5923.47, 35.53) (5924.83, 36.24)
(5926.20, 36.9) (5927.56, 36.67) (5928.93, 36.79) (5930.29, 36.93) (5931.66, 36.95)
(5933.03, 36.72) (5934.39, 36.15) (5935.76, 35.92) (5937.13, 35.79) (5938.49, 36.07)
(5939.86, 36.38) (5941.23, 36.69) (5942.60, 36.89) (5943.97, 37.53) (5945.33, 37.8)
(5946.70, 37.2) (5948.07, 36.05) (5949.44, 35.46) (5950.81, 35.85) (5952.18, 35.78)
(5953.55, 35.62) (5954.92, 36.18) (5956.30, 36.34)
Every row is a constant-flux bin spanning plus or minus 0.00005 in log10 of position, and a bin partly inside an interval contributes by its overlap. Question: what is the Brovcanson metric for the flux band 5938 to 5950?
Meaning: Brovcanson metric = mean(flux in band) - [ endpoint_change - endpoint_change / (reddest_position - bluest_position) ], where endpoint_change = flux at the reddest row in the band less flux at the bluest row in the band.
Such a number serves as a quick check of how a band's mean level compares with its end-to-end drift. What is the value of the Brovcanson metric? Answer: 37.2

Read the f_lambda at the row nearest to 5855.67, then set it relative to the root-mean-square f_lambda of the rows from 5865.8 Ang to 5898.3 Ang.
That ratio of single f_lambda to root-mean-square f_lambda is 1.03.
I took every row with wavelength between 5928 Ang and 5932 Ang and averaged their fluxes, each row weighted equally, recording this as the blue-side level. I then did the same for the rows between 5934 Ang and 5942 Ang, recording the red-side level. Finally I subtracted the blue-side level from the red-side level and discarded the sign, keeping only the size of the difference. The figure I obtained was 0.7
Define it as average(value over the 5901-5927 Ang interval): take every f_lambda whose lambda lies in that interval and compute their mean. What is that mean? 36.9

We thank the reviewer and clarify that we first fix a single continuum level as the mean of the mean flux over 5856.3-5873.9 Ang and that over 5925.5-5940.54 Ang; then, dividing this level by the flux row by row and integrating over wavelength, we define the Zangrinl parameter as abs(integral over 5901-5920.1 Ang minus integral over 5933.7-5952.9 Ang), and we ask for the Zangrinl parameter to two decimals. 0.44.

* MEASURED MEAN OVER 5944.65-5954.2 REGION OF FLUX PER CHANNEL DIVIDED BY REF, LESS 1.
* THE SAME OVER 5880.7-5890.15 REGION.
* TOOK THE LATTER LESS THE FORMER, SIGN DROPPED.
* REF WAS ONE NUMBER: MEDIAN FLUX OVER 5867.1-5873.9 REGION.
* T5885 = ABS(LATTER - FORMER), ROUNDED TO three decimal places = 0.022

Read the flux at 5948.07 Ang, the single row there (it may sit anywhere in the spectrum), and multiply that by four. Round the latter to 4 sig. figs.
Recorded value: 144.2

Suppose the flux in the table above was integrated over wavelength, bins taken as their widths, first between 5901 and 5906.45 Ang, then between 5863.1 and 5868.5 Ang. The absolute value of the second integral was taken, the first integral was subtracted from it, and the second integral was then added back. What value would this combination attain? 195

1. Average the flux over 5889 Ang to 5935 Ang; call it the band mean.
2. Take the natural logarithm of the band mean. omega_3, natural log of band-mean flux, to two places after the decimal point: 3.58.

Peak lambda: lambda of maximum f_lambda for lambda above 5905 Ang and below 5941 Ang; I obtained 5907.13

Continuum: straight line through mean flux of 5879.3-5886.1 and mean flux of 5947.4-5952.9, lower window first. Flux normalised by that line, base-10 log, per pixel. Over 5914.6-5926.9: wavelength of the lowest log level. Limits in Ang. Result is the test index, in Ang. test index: 5923.47 Ang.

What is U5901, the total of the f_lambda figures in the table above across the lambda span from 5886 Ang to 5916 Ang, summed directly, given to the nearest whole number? 782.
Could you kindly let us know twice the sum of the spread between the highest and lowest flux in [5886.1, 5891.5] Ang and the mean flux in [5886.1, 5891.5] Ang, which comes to 76.7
